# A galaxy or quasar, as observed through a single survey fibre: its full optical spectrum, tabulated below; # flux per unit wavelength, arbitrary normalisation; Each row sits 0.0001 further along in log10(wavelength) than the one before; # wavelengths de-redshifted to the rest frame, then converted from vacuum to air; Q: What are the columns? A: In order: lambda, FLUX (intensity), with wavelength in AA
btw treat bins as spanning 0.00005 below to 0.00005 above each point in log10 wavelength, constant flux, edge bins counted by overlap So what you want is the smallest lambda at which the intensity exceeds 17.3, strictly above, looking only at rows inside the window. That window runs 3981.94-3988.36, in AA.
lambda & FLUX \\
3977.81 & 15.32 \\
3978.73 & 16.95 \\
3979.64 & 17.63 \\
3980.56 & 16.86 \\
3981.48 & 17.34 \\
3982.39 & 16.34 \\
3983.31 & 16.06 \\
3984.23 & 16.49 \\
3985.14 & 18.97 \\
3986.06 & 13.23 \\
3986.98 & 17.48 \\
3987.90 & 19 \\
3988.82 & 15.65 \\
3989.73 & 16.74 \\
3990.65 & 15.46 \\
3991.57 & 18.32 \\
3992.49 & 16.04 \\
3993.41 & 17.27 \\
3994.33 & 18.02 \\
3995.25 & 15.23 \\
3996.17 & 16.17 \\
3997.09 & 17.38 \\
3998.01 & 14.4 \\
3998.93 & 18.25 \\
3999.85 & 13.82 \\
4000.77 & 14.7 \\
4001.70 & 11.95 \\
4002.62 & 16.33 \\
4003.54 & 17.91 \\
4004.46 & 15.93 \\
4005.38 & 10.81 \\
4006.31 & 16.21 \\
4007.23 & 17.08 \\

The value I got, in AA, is 3985.14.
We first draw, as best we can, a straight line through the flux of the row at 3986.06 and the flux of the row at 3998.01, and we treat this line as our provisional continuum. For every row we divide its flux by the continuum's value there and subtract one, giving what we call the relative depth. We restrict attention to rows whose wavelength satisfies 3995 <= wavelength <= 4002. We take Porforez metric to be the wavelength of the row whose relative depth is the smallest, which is 4001.70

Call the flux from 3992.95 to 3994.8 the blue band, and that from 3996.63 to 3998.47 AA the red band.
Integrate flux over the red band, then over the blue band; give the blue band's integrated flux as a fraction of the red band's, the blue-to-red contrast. 1.11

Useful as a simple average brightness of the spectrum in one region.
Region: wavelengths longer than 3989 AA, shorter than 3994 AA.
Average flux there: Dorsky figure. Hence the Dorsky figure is 16.8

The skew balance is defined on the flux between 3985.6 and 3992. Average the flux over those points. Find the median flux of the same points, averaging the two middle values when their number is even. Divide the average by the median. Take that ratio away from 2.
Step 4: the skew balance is 1.01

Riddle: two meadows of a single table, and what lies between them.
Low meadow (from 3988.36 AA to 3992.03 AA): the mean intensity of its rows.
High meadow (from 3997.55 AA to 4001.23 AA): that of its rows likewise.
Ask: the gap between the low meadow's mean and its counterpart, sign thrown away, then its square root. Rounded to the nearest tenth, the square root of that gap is 1.1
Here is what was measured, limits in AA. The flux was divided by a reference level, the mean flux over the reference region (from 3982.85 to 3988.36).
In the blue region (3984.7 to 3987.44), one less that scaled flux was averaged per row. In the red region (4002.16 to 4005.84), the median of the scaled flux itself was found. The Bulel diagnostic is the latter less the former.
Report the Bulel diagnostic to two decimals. 0.94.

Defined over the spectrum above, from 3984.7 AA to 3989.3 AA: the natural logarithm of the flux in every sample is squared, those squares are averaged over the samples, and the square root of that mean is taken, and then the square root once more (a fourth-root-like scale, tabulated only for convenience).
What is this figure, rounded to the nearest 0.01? 1.68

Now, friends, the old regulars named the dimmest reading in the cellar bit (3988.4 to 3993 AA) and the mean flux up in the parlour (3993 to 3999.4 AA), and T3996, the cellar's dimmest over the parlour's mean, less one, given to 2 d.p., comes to -0.07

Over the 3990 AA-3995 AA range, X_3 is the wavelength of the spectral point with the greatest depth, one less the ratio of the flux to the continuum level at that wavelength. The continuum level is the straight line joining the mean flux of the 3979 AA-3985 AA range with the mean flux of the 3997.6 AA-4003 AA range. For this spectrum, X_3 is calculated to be 3990.65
